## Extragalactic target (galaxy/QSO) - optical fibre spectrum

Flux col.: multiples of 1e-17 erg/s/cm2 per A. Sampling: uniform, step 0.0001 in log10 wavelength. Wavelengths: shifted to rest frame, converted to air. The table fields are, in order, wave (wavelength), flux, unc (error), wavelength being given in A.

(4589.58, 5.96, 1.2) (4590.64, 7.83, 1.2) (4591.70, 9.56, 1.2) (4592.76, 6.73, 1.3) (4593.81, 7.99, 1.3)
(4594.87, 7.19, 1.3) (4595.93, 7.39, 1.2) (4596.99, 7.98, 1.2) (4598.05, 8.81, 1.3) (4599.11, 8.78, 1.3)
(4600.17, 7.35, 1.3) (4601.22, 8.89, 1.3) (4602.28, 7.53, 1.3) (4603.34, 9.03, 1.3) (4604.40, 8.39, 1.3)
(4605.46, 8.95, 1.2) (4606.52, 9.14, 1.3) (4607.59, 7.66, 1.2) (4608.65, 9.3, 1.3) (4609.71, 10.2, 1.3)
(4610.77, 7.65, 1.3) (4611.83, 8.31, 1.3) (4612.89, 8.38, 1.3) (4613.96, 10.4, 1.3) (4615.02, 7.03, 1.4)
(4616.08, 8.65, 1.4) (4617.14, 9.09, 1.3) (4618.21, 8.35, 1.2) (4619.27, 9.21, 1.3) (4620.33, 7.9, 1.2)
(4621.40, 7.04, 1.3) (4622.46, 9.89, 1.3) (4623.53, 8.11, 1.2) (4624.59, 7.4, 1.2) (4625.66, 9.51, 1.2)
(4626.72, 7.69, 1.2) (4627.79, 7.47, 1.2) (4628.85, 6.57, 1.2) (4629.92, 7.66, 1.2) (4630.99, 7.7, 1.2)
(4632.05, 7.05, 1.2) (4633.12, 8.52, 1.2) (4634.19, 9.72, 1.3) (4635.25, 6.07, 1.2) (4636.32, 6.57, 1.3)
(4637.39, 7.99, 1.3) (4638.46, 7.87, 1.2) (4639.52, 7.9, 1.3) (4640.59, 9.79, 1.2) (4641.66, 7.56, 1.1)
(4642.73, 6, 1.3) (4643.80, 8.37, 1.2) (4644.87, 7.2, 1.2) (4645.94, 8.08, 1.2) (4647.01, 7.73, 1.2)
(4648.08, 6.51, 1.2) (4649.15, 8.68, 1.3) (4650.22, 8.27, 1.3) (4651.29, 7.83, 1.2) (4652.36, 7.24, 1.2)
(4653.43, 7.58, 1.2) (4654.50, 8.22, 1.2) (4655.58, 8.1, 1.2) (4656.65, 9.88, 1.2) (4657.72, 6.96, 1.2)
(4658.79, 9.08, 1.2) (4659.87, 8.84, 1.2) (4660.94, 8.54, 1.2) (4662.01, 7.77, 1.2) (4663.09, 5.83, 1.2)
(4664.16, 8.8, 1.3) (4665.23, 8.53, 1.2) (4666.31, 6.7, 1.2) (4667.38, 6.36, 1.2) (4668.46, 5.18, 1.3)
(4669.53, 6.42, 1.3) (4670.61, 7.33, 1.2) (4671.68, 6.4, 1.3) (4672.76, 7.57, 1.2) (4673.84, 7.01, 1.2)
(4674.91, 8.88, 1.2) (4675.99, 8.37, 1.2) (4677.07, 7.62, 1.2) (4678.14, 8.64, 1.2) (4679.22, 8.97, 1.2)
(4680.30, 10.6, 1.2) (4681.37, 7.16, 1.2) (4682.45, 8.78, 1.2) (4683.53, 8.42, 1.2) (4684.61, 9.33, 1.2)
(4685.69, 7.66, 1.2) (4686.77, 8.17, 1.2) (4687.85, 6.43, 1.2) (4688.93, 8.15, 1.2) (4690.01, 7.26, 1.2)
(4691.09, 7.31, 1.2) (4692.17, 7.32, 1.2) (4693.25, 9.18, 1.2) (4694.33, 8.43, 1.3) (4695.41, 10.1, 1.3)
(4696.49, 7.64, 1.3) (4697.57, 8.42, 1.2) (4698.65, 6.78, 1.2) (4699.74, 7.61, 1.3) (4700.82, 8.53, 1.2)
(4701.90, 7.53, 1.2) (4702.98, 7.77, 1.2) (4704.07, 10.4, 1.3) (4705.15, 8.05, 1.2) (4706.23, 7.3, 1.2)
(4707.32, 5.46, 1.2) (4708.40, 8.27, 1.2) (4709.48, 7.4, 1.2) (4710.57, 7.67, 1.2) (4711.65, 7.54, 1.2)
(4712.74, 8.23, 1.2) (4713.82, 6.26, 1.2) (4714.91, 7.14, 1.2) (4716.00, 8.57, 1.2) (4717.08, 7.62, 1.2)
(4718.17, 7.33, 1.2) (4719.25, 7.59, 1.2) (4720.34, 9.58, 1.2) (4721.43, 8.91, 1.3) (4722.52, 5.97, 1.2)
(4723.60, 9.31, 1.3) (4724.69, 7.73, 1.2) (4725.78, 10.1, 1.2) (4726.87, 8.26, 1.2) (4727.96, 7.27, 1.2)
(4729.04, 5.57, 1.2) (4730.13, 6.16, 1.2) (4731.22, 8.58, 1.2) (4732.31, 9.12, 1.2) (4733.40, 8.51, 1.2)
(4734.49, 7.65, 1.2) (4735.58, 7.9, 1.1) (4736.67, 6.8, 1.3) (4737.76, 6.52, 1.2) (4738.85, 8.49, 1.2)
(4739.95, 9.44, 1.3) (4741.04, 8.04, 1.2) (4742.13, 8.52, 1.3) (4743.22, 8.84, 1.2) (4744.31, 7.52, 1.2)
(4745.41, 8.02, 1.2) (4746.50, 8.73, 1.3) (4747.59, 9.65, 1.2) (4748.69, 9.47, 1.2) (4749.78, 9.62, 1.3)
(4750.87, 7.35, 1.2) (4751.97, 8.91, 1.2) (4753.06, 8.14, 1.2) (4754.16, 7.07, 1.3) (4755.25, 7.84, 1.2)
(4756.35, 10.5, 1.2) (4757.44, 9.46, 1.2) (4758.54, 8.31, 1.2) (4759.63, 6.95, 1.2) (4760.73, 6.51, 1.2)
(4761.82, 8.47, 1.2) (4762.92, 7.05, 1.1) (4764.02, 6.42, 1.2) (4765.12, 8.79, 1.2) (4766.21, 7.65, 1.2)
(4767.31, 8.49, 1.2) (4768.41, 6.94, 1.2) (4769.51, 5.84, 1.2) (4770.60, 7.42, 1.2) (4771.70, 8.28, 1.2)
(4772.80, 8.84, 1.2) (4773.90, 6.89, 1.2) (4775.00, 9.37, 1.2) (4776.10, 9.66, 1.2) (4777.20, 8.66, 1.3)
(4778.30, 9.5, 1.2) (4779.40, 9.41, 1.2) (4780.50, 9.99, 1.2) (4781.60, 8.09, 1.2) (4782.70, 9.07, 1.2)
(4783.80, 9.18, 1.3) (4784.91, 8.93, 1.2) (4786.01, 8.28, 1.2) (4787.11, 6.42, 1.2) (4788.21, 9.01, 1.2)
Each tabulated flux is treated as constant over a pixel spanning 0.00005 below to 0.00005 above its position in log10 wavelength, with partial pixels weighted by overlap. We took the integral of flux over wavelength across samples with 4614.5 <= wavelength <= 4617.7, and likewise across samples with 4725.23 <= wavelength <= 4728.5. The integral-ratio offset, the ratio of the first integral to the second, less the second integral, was -27.0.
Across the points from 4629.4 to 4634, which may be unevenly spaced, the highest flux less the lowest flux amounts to 1.47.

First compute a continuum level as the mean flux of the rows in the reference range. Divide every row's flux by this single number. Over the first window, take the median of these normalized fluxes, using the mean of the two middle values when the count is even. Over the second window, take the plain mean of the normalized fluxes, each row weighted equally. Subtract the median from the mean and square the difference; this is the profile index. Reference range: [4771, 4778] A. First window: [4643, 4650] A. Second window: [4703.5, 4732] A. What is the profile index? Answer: 0.000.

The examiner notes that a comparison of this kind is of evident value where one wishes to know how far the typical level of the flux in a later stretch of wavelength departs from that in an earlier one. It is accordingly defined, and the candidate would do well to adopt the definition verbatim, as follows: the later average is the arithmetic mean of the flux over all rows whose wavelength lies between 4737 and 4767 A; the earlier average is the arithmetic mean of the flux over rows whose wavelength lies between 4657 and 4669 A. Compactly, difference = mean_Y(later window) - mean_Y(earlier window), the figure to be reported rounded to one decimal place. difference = 0.7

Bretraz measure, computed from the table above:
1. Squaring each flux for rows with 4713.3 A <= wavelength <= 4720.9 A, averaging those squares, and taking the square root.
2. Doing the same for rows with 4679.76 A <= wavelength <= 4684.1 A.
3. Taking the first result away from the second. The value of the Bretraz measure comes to 1.0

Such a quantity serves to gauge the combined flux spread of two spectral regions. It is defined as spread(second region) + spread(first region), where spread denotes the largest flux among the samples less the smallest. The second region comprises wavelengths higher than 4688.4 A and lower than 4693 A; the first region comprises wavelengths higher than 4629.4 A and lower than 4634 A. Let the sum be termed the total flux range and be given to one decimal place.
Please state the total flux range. 2.4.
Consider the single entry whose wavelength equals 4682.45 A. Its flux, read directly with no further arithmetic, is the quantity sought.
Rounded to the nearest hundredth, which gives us 8.78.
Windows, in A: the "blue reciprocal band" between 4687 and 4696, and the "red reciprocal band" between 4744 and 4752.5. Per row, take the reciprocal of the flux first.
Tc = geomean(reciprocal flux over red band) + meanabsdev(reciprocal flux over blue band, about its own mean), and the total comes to 0.1308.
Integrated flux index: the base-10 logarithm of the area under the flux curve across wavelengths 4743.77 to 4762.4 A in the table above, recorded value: 2.19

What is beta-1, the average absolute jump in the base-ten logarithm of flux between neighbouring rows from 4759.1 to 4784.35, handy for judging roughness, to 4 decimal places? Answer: 0.0621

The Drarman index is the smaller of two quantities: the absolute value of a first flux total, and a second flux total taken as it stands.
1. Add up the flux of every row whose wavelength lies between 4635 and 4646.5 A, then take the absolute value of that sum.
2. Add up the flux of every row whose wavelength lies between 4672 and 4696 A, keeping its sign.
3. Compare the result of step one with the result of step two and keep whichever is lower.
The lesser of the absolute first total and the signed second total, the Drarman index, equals 83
